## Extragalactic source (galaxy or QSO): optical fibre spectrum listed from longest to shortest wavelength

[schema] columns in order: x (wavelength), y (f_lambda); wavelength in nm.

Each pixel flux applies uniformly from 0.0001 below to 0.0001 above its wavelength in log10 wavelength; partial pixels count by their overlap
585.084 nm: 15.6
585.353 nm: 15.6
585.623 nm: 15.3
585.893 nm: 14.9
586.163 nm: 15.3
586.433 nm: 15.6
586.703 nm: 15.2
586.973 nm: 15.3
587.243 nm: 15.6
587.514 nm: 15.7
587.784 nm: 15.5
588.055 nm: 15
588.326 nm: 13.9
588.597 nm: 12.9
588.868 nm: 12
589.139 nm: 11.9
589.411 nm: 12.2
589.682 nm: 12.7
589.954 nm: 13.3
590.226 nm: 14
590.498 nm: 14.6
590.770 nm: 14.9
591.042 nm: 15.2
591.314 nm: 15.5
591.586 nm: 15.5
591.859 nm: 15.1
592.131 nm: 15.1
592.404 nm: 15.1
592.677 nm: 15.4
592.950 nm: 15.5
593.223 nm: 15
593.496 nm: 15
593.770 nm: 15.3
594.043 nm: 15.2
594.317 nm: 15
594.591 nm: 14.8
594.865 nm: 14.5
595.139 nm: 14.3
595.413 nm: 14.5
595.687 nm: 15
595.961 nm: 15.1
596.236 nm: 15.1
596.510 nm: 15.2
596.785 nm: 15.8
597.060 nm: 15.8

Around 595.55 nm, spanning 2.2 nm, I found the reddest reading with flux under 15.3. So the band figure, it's 596.510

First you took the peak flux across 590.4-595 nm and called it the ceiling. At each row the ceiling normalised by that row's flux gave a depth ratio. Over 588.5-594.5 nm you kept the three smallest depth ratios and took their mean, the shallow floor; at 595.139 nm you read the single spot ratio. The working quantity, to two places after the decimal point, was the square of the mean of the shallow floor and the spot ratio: 1.09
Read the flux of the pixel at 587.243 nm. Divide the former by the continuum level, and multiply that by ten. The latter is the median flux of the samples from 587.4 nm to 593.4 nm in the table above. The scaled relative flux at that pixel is 10.4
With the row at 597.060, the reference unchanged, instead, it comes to 10.5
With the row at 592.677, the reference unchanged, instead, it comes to 10.3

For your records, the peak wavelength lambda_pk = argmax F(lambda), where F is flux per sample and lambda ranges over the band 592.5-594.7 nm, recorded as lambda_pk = 592.950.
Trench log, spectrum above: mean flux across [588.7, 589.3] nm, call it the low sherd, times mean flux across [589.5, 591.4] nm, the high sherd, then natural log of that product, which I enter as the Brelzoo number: 5.14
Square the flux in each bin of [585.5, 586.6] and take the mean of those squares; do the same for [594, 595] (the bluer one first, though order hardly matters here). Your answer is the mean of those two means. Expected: 227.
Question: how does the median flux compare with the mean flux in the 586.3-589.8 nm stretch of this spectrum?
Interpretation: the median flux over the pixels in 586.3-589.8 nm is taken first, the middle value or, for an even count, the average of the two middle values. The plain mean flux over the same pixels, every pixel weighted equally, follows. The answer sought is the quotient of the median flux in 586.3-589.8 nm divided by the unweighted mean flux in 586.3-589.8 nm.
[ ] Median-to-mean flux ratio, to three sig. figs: 1.06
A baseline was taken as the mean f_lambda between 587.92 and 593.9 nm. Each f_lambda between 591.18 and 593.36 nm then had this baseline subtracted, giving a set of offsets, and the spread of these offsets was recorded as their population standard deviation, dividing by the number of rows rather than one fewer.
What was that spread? 0.20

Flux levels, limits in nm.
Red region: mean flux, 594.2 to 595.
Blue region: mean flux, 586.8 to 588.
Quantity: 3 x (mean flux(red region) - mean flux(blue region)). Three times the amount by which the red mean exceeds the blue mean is -2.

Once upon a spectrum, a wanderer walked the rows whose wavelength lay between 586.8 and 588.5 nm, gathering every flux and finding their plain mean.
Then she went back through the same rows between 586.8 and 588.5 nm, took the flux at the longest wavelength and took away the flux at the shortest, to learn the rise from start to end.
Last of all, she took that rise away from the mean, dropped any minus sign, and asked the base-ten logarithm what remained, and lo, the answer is 1.22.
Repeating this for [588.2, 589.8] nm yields 1.14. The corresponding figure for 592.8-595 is 1.21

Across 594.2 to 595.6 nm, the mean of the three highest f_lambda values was 14.8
